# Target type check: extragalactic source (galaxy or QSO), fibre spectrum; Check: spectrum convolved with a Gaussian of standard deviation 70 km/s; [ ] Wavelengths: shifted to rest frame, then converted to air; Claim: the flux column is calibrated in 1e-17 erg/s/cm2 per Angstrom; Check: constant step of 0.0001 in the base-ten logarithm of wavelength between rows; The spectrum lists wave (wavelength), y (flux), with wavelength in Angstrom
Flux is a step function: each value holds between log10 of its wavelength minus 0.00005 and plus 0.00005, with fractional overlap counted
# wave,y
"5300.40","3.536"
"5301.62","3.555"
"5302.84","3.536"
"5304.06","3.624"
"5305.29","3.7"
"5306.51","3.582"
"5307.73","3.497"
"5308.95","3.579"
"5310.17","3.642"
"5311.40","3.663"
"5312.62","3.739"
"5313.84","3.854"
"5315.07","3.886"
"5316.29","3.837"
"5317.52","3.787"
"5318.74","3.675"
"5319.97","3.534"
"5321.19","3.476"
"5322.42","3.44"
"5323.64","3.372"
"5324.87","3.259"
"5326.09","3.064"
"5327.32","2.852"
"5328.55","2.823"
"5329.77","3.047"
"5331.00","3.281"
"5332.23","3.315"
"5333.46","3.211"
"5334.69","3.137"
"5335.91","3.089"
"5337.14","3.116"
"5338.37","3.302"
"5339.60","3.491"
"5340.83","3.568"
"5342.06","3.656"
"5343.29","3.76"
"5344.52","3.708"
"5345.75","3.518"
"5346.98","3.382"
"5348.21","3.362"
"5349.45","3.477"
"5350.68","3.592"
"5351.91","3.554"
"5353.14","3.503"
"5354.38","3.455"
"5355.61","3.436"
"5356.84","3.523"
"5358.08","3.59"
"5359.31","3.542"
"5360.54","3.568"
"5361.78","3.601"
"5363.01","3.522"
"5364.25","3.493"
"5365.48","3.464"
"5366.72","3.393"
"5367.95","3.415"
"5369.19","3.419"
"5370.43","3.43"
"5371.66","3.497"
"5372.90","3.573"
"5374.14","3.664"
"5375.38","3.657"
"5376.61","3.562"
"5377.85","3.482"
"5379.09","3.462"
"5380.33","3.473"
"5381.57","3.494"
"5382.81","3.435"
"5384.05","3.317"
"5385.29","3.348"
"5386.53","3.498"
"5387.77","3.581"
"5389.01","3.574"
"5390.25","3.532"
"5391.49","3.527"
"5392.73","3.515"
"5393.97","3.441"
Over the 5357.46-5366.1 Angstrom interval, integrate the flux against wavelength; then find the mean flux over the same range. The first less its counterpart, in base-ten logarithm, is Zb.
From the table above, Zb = 1.43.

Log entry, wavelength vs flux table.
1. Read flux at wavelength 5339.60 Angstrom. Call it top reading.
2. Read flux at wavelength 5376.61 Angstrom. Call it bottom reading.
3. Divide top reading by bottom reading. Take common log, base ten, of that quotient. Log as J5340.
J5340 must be -0.01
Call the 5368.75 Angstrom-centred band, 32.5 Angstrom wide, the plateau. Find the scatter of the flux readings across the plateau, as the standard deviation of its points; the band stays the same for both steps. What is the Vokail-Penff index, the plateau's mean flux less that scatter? 3.4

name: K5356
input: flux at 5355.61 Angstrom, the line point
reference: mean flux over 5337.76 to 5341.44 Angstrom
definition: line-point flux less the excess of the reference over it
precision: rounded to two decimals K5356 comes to 3.42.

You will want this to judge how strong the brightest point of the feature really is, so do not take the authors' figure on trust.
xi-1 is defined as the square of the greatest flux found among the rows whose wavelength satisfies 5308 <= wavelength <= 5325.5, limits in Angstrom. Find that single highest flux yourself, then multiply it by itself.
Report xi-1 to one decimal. 15.1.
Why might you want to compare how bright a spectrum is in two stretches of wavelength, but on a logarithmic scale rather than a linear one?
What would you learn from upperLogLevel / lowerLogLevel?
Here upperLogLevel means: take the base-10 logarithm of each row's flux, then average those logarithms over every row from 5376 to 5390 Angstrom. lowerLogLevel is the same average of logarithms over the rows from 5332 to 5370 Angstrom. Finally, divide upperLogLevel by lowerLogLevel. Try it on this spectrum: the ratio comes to 1.00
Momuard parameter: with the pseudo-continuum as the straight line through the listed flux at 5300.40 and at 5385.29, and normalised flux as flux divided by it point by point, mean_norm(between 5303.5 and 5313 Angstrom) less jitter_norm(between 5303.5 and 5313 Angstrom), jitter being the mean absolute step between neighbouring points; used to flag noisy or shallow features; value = 1.01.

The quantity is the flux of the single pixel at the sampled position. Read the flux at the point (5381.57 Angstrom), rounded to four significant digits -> 3.494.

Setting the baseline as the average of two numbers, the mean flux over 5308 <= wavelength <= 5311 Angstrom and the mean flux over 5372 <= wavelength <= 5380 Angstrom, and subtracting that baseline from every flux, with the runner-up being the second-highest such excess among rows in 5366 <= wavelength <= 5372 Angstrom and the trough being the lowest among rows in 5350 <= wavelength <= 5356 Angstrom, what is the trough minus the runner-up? 0.0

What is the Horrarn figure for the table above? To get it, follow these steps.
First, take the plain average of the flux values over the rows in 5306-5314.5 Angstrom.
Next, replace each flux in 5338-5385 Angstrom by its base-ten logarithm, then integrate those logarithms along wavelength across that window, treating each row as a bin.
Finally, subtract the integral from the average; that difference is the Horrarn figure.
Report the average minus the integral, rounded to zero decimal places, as -22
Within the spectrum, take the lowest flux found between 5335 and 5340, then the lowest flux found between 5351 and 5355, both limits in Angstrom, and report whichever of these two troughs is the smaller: 3.09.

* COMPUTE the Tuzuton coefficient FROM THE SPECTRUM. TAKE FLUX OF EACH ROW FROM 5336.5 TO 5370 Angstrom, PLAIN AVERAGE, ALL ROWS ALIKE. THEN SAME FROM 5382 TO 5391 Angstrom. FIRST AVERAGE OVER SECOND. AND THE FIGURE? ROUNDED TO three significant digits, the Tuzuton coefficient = 1.01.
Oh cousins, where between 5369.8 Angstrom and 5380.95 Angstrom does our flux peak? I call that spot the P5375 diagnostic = 5374.14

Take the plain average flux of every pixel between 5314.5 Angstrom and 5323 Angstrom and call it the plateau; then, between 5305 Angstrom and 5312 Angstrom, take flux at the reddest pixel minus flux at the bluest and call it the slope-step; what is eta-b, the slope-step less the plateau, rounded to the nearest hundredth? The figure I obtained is -3.70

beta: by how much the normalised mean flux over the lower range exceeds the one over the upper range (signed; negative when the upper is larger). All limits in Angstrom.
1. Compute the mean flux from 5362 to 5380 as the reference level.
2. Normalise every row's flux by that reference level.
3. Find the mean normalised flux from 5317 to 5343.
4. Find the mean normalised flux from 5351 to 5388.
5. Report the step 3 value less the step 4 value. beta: -0.05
